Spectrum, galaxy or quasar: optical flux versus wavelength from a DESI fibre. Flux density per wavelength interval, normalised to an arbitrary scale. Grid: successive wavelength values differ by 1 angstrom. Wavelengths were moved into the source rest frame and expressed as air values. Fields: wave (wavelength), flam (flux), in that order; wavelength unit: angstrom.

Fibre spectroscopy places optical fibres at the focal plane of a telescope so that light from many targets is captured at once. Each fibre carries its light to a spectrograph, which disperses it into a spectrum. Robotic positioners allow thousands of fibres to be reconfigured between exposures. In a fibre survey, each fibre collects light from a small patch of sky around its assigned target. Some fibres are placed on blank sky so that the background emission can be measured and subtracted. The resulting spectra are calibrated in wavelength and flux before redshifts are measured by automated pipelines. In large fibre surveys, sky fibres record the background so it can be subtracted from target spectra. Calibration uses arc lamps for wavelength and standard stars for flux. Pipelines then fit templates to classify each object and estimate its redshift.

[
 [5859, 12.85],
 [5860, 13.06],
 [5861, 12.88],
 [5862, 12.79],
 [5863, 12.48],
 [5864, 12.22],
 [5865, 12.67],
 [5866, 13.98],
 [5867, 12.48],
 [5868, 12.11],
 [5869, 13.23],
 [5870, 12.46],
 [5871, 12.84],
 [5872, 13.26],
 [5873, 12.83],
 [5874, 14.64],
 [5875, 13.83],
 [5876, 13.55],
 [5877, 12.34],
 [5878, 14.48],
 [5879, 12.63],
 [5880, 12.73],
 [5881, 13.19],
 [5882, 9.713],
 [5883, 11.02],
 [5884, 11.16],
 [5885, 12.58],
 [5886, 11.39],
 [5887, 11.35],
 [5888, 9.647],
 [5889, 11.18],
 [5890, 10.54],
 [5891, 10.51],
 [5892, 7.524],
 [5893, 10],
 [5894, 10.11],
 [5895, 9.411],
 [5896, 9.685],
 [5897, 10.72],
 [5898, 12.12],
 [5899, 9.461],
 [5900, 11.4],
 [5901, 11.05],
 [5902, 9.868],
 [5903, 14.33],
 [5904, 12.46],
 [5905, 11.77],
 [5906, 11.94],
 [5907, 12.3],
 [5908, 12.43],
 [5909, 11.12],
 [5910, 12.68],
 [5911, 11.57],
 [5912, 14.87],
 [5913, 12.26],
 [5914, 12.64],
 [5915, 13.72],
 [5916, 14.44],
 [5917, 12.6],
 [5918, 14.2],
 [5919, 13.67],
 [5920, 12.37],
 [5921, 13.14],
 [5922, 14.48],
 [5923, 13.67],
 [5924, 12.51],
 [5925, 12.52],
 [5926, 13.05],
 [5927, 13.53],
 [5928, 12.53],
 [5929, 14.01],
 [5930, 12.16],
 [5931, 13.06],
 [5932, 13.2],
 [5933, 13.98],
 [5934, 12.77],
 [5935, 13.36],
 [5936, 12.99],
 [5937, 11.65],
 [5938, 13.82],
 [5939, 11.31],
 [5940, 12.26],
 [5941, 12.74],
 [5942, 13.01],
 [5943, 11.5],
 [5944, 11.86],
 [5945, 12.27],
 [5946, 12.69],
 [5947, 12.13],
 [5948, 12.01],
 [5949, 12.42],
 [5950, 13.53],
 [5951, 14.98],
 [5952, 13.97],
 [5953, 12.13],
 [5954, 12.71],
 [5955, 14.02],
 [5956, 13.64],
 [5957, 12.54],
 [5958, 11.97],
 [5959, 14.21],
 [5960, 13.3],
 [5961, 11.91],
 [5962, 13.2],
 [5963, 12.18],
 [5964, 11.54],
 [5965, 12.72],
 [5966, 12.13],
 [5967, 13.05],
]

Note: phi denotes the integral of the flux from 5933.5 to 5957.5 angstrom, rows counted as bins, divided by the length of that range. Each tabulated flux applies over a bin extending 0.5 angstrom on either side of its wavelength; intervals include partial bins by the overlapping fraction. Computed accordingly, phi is 12.8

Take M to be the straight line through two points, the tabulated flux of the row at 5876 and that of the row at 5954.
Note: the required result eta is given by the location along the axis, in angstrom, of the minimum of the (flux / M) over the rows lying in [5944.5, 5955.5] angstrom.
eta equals 5948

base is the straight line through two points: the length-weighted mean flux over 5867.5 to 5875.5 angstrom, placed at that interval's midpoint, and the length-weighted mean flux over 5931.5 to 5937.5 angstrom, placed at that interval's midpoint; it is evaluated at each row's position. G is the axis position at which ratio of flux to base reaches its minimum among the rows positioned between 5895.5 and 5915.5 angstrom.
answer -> 5899 angstrom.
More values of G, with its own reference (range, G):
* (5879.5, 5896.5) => 5892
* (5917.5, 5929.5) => 5920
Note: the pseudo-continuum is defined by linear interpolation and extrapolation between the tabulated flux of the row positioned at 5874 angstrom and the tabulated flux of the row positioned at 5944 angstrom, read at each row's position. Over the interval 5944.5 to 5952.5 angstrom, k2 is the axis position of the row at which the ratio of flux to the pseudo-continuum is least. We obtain 5948 angstrom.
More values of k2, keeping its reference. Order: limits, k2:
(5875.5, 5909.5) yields 5892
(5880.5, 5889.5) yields 5882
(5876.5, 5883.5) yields 5882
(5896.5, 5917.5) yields 5899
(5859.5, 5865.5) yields 5864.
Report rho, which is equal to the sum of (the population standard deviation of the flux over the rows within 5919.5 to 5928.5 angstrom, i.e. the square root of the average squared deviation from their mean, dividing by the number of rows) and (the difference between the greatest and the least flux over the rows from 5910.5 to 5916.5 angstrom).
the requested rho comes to 4.0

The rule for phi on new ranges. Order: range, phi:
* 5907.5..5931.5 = 13.1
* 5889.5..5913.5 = 11.3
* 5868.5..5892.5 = 12.0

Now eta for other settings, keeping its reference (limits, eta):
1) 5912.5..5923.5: 5913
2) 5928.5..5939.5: 5939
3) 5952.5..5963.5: 5961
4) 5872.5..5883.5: 5882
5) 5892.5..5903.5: 5895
